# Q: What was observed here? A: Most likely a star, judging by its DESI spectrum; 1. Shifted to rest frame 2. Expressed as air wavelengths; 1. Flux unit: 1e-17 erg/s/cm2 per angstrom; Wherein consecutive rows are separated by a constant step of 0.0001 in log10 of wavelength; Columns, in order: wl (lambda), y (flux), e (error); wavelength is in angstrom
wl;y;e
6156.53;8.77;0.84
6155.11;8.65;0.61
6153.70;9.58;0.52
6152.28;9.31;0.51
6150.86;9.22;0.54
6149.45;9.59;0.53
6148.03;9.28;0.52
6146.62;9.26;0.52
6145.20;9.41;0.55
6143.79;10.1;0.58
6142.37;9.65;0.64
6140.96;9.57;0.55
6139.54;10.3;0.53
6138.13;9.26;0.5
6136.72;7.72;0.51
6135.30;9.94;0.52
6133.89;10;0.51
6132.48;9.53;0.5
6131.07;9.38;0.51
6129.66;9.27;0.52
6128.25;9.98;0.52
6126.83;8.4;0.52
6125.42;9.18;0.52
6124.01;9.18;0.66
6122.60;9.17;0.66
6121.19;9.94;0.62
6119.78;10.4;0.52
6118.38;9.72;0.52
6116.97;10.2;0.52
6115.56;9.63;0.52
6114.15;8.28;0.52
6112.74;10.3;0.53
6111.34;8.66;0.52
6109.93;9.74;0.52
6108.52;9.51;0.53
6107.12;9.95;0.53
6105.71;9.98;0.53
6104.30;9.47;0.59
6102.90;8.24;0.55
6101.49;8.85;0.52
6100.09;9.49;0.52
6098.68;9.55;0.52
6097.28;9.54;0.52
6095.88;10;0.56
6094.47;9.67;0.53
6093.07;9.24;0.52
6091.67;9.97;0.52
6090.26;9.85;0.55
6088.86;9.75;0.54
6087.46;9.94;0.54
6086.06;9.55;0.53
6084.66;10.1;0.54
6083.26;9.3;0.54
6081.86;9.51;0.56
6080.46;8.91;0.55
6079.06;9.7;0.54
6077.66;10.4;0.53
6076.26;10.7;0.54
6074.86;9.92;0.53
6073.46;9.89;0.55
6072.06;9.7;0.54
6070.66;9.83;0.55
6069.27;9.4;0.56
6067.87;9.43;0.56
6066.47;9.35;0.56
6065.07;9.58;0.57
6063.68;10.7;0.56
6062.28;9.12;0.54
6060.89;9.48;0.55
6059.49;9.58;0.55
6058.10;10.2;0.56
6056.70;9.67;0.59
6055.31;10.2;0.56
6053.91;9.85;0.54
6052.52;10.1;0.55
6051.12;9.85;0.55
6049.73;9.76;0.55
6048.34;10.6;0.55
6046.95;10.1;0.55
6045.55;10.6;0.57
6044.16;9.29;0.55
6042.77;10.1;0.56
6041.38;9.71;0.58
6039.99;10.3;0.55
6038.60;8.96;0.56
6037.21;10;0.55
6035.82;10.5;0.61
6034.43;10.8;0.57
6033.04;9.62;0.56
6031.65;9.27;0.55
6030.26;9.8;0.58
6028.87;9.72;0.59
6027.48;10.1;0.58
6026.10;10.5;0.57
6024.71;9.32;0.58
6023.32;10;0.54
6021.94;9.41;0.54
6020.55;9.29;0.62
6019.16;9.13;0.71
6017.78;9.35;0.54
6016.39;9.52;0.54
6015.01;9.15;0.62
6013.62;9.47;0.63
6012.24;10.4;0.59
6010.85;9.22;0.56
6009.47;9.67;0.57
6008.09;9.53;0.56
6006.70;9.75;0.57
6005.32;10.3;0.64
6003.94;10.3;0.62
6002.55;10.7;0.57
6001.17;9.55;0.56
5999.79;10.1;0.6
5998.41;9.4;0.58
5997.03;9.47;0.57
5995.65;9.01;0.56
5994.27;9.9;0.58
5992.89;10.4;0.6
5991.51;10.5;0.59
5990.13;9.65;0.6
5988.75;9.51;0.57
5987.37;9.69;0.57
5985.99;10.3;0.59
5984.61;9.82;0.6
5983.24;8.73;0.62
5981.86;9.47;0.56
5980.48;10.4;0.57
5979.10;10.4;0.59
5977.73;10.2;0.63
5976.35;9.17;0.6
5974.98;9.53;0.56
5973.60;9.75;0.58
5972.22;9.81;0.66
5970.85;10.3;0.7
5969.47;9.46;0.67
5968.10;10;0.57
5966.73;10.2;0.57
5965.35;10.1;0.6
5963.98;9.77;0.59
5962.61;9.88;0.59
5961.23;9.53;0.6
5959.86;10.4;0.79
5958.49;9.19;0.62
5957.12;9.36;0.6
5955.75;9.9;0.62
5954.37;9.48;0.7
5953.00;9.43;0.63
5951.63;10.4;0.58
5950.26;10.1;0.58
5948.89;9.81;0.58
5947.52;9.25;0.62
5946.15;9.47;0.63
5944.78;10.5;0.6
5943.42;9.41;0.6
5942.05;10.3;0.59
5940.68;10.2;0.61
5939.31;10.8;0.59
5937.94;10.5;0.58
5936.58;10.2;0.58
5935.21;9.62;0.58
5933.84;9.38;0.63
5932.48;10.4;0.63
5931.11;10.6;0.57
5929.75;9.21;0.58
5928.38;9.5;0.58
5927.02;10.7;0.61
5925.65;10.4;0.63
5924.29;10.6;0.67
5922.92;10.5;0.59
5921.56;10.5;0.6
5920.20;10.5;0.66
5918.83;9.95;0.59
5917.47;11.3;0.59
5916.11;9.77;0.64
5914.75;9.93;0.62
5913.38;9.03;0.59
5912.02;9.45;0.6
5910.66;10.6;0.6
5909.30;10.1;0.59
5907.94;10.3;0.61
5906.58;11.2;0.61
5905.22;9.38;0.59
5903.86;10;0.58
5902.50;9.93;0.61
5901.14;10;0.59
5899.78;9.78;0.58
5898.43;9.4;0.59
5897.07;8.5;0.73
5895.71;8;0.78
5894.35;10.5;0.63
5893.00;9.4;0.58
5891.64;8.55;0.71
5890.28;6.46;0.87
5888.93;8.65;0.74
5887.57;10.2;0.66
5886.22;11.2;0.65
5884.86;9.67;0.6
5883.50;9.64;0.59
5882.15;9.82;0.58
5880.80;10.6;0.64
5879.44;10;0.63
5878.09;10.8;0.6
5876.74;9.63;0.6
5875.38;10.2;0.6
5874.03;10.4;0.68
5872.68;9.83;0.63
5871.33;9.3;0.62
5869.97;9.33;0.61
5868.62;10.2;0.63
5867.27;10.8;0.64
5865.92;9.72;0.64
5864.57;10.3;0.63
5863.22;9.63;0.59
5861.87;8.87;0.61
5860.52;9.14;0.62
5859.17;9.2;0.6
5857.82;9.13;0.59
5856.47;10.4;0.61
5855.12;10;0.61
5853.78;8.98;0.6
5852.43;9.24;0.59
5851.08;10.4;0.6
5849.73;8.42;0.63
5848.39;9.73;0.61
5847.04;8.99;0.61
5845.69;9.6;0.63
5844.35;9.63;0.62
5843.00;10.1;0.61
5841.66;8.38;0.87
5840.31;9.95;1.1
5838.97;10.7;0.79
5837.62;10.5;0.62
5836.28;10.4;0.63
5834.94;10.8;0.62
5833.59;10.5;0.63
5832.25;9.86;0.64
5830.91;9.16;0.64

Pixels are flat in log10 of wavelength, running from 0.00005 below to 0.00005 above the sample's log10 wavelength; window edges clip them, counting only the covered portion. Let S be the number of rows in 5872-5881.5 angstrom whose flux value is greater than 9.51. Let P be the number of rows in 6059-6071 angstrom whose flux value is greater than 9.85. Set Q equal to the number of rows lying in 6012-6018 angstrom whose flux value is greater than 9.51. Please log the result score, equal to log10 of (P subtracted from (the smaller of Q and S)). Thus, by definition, 0.0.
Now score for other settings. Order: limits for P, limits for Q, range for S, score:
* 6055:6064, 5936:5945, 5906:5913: 0.0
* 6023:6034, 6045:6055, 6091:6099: 0.3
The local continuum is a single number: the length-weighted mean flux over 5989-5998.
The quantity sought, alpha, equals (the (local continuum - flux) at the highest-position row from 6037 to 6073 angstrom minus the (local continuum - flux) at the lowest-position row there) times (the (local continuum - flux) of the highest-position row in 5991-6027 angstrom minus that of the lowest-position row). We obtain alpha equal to 0.00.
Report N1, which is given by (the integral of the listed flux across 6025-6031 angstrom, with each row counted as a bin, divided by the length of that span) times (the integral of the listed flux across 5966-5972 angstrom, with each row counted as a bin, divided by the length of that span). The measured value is 100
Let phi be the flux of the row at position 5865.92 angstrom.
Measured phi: 9.72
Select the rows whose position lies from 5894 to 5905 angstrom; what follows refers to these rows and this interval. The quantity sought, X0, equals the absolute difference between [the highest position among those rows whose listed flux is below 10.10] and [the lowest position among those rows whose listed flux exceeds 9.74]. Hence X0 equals 9.5 angstrom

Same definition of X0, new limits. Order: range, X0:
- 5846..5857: 4.0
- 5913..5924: 4.1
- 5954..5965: 8.2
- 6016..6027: 1.4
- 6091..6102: 9.8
